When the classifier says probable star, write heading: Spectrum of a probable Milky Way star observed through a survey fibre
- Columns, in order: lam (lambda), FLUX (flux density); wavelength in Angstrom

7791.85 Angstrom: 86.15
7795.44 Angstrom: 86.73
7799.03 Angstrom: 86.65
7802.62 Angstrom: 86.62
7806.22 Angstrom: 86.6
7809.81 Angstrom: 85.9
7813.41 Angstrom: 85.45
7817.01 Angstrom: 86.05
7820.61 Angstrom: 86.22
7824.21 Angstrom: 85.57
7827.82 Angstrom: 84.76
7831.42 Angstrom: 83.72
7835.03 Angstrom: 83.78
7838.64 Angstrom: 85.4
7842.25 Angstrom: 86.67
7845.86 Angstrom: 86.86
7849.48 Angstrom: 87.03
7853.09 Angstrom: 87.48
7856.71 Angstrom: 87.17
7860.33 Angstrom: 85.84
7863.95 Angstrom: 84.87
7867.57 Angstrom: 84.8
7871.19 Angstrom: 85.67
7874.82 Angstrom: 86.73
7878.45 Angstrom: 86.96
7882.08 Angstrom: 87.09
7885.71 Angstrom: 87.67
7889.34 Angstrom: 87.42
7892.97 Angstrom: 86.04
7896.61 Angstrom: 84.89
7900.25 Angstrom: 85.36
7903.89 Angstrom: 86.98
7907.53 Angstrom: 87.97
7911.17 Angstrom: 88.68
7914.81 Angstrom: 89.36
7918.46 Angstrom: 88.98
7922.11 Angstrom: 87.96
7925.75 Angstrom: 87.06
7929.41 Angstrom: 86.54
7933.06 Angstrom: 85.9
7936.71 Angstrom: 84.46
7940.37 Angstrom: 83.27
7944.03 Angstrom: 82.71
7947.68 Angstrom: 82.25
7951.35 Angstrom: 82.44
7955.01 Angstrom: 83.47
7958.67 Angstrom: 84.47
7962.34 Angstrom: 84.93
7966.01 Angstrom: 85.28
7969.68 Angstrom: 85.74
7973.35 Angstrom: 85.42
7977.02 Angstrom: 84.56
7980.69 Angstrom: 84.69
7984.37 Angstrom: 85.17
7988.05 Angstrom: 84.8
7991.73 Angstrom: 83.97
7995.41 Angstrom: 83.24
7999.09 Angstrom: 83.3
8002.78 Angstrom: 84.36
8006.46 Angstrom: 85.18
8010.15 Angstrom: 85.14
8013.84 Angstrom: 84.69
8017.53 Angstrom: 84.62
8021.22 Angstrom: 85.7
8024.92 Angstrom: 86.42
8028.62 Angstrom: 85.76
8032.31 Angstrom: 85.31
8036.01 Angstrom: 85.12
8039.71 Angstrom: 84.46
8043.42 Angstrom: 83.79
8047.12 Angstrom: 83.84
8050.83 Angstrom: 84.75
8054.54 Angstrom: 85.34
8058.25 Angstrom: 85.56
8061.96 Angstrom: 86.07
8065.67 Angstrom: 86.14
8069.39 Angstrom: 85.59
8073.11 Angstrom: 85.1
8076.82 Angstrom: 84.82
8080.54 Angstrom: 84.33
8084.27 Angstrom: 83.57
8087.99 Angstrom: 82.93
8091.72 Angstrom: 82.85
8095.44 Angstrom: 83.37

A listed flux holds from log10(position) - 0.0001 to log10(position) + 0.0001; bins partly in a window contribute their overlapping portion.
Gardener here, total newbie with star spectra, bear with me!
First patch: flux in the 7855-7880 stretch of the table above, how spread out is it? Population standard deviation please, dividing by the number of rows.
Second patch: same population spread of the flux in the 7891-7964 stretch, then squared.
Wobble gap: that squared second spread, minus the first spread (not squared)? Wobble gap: 3.8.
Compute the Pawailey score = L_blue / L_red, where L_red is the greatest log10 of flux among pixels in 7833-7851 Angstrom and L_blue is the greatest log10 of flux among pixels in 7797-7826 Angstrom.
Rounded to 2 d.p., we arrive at 1.00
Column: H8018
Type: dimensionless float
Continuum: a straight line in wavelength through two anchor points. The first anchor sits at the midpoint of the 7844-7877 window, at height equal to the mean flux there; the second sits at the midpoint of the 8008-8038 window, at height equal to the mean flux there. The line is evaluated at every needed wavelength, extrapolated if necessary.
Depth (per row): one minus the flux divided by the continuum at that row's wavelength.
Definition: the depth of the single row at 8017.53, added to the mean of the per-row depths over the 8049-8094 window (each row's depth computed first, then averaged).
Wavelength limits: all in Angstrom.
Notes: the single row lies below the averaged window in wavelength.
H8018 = 0.013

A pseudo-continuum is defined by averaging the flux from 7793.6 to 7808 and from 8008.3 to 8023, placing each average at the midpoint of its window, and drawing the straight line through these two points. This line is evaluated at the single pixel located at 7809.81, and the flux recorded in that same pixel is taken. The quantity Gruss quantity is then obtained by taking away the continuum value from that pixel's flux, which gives -0.7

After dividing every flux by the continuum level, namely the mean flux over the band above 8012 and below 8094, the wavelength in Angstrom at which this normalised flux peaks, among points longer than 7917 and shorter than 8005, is 7918.46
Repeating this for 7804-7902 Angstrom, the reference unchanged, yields 7885.71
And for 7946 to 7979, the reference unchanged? 7969.68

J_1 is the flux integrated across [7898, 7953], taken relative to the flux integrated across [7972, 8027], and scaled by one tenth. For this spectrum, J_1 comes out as 0.101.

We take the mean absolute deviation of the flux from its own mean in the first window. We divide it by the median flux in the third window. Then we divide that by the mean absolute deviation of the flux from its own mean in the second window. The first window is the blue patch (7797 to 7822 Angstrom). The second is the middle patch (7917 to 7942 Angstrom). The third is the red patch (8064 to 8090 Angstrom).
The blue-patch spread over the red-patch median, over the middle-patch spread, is 0.003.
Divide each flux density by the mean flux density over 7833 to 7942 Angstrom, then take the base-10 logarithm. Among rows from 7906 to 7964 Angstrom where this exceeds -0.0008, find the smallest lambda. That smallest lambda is 7907.53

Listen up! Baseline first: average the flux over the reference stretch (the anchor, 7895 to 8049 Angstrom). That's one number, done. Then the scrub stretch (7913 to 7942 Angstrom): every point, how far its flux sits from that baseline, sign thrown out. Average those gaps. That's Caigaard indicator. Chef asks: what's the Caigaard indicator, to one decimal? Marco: 2.2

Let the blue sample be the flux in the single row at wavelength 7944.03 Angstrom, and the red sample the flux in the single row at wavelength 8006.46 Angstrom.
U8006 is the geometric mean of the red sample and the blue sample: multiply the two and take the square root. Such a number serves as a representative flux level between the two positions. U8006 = 83.9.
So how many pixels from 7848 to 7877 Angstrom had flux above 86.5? 4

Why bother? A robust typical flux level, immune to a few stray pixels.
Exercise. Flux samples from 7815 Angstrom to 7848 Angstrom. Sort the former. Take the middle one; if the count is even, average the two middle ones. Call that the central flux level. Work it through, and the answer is 85.6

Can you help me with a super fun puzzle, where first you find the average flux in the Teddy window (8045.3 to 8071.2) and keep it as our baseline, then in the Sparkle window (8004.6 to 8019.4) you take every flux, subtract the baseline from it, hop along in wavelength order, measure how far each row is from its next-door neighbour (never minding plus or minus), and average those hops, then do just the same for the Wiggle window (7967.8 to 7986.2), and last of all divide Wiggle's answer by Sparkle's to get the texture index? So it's 2.40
